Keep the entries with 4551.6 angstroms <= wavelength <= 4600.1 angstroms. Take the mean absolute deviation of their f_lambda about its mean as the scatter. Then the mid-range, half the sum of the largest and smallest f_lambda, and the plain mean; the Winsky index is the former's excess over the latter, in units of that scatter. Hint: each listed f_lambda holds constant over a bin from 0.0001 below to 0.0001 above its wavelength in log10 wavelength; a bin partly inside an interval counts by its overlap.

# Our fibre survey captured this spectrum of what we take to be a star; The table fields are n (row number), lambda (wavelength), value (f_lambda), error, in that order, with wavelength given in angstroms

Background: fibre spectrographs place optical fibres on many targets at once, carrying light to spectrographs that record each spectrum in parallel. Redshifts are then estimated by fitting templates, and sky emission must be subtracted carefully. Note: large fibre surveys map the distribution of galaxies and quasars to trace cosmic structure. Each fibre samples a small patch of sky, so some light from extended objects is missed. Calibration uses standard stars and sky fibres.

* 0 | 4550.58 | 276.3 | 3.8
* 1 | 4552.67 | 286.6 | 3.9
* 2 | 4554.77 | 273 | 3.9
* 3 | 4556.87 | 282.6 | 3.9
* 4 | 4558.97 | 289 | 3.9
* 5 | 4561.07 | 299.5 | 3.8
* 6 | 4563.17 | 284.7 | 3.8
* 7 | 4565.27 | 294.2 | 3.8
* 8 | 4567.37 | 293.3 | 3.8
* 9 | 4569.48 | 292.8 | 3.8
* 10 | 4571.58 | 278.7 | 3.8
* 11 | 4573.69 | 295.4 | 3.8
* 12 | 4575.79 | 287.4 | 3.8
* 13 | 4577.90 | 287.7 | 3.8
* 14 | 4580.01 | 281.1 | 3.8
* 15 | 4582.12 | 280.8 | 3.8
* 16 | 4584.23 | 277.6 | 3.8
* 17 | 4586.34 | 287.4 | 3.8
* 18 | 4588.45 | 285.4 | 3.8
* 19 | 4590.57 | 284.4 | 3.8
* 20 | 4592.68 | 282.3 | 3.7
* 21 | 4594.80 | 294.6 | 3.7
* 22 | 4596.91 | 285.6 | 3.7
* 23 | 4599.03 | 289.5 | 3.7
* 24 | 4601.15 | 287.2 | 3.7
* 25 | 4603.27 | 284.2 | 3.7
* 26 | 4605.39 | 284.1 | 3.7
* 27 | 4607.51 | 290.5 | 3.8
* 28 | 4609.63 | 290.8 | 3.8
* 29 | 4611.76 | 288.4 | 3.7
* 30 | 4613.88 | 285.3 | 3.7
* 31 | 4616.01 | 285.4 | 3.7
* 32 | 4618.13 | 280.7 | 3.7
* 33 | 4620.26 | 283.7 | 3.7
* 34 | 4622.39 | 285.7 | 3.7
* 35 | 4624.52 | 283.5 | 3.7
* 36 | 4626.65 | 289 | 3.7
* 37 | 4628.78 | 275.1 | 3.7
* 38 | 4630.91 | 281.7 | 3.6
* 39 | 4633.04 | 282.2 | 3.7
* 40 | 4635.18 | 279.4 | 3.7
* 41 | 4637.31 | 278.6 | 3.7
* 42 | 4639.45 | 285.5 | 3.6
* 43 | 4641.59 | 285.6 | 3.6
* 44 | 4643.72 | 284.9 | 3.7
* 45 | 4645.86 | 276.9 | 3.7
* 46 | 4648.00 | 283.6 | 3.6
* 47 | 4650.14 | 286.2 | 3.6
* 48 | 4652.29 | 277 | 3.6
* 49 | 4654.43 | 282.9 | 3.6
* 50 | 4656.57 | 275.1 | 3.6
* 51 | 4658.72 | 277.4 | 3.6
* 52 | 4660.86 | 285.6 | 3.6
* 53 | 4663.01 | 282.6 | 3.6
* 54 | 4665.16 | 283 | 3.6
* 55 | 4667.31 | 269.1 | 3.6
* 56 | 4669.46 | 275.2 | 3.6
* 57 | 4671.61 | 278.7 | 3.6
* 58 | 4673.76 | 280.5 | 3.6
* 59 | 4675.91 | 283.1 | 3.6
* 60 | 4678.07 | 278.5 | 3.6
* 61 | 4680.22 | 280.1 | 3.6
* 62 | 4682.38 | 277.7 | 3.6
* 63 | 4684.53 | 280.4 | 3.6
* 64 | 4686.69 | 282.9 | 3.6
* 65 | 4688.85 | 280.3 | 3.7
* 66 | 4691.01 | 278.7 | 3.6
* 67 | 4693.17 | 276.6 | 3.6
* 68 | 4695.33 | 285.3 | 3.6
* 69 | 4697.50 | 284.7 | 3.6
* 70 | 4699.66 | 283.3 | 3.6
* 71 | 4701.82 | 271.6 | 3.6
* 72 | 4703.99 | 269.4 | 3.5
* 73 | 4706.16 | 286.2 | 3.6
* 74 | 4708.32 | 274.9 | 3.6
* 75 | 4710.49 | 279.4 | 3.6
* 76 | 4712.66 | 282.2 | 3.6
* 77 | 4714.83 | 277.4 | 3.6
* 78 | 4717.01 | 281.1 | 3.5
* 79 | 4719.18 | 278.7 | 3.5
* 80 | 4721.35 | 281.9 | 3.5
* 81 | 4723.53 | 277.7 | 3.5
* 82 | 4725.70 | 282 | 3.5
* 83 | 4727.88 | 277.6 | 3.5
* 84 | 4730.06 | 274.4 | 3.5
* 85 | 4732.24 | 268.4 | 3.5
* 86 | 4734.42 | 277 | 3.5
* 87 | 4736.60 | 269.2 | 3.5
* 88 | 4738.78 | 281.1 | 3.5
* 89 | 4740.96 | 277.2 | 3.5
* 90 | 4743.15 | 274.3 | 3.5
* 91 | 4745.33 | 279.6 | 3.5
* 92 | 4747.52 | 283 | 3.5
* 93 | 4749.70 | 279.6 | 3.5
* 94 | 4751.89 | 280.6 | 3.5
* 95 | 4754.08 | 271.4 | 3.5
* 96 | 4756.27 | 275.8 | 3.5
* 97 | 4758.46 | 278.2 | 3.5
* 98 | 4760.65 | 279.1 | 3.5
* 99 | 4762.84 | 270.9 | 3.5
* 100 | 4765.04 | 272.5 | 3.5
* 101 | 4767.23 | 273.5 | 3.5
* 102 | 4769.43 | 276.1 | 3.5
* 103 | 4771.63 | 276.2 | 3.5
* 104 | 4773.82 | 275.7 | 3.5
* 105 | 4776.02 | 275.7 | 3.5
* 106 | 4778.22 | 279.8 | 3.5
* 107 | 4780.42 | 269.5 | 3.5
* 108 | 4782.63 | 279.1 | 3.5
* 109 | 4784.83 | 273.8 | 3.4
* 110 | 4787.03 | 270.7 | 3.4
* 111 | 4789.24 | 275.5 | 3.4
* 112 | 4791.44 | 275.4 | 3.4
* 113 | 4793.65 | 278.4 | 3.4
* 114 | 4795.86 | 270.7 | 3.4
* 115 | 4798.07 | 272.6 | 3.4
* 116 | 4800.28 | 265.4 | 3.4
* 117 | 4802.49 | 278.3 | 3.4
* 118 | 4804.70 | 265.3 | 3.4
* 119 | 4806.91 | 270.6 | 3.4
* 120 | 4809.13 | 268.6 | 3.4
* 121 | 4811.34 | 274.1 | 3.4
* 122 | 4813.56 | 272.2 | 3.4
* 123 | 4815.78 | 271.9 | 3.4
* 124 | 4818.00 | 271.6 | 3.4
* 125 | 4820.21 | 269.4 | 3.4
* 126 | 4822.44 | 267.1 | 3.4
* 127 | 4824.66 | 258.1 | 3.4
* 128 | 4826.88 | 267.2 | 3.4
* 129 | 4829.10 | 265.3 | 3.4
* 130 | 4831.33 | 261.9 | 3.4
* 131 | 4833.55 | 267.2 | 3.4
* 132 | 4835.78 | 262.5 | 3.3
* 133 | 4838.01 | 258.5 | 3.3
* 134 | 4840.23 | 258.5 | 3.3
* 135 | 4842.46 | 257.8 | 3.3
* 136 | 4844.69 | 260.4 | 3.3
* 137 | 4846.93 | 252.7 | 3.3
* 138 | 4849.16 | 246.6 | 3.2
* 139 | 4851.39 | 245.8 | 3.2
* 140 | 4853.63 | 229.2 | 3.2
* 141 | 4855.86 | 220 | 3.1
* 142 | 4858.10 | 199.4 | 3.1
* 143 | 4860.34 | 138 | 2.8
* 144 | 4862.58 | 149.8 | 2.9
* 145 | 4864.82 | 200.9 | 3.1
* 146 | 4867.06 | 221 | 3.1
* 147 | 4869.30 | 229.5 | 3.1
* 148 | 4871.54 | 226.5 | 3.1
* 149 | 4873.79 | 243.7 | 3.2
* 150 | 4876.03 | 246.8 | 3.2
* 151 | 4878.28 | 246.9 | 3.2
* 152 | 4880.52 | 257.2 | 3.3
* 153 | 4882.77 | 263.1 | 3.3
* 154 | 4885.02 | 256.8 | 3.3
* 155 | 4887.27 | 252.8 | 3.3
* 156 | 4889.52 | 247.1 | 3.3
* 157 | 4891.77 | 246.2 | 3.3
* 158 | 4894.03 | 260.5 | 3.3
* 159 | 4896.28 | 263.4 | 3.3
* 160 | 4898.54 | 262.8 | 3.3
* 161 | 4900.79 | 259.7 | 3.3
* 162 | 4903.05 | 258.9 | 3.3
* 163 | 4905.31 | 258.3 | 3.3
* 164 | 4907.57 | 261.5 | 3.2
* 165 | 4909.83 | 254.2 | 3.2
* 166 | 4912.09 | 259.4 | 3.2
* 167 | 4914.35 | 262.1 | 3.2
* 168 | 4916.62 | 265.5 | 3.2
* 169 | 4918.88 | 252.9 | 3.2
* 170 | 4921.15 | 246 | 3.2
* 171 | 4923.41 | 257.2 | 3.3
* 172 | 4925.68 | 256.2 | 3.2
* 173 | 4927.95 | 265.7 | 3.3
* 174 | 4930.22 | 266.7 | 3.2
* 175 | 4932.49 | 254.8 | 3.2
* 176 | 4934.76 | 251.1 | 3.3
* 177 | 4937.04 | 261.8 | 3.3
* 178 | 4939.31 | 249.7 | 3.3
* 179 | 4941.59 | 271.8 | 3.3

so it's -0.09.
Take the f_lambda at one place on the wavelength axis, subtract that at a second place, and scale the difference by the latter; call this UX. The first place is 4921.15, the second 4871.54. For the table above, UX 0.09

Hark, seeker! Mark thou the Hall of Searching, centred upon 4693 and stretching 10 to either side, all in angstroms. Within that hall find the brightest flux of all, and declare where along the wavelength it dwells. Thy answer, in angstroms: 4695.33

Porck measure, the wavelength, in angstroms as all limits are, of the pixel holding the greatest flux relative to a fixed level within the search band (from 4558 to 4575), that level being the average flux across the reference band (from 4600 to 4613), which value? 4561.07 angstroms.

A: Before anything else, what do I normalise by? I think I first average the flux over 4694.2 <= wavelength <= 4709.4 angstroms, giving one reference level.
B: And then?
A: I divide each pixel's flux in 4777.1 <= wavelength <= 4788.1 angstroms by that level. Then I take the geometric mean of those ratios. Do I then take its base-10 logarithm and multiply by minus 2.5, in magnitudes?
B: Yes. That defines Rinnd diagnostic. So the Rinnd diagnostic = 0.019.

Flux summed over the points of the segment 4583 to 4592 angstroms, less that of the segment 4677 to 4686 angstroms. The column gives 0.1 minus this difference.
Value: -18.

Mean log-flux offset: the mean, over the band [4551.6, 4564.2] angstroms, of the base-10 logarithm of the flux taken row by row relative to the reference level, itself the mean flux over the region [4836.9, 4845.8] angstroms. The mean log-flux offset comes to 0.043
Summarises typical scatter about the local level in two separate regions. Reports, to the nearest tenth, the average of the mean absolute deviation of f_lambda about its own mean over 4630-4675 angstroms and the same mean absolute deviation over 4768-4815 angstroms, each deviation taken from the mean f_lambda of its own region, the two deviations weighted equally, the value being 3.5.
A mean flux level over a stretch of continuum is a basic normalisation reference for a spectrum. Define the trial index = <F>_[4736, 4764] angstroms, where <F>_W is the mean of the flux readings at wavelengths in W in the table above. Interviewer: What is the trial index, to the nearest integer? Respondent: 277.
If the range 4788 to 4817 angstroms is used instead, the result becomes 272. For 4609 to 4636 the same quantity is 284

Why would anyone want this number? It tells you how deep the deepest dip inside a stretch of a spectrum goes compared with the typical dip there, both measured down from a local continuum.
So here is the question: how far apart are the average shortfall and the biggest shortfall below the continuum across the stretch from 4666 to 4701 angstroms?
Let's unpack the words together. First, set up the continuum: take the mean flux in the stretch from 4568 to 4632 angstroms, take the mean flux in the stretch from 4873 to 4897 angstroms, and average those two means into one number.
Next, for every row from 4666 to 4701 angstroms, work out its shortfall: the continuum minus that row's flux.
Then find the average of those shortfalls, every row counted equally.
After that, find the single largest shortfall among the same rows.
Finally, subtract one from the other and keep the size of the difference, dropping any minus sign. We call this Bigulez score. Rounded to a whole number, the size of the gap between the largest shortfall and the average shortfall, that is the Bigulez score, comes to 11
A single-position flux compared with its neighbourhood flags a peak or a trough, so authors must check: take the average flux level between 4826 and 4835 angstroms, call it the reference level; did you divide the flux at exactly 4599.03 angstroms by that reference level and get 1.091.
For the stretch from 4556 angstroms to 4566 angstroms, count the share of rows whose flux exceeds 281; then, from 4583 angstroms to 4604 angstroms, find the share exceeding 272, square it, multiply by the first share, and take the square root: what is 1.0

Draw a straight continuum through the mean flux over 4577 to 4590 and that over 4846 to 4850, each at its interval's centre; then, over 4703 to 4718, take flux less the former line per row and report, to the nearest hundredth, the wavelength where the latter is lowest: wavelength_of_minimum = 4703.99 angstroms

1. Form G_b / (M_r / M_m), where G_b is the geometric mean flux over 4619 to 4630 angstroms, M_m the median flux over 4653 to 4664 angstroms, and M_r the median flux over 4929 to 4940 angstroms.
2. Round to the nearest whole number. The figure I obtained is 314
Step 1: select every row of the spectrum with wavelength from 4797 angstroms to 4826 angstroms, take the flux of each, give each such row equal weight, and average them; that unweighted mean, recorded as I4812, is 270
